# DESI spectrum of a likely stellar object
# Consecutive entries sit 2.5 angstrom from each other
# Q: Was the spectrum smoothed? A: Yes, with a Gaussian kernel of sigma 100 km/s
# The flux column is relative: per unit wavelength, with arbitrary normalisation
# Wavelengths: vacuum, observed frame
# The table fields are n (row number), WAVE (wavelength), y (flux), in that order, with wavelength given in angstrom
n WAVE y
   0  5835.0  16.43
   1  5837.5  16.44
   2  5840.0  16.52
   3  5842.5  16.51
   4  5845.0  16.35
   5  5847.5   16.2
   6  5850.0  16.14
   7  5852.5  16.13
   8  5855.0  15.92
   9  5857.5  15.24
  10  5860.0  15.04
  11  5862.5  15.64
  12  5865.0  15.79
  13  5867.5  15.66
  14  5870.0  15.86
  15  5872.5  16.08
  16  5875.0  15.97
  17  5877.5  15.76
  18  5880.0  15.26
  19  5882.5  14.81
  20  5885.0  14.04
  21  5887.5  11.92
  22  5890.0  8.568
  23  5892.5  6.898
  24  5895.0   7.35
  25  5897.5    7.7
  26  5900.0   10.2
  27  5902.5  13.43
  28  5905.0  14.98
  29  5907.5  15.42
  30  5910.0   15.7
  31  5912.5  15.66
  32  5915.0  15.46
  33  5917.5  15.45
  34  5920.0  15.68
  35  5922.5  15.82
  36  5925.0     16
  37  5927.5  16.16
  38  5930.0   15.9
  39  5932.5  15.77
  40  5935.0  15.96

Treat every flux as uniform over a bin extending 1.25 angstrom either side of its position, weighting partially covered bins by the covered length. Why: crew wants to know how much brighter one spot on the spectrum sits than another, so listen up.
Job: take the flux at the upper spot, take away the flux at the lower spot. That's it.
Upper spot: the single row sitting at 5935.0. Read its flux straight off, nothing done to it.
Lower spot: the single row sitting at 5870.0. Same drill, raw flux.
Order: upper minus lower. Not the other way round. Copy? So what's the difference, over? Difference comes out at 0.1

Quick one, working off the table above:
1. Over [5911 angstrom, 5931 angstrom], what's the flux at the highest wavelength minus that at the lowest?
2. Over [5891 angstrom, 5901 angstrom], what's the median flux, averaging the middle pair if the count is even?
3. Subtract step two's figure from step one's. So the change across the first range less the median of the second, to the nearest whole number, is -7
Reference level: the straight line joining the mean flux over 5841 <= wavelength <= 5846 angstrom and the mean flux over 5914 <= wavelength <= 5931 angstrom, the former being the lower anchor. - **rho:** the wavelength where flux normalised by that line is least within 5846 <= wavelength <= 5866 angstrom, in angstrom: 5860.0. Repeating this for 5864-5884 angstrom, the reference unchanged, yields 5882.5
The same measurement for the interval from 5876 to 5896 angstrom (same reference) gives 5892.5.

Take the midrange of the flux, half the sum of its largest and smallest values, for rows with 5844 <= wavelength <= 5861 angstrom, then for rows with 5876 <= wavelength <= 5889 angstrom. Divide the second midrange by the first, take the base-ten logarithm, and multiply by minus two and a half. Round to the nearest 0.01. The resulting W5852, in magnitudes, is 0.14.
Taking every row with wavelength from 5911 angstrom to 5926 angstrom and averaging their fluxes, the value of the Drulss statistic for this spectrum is 15.7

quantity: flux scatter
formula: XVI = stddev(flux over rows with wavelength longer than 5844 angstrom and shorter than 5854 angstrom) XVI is 0.1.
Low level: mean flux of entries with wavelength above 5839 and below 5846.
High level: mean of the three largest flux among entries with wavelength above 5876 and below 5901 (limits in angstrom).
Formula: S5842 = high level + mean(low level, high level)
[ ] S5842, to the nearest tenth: 31.1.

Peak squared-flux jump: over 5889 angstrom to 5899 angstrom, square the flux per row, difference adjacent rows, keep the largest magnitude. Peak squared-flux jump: 26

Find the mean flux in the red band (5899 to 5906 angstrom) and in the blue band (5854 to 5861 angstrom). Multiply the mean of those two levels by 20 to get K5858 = 283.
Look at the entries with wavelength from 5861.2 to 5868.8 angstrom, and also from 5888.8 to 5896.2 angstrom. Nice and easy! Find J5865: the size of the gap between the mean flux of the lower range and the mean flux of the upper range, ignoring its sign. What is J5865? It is 8.1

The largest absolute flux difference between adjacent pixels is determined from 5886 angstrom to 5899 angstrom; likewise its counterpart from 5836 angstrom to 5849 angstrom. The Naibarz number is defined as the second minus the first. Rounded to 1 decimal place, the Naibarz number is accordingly -3.2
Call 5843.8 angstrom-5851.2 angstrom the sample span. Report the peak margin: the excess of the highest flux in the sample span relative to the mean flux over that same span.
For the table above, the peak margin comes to 0.12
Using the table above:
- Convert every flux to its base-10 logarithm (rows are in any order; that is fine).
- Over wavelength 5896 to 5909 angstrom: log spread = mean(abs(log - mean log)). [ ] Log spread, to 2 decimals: 0.10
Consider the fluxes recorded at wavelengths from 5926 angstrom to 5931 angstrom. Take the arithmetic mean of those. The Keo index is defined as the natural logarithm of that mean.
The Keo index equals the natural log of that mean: 2.77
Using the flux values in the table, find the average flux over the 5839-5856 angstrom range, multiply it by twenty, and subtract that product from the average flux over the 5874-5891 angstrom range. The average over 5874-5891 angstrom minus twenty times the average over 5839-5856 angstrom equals -311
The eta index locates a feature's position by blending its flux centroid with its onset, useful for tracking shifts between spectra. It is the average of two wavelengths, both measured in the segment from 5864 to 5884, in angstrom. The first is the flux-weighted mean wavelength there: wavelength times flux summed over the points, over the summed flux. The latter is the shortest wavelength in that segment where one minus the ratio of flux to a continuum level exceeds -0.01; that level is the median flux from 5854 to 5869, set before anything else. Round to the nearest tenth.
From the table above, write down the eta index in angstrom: 5869.3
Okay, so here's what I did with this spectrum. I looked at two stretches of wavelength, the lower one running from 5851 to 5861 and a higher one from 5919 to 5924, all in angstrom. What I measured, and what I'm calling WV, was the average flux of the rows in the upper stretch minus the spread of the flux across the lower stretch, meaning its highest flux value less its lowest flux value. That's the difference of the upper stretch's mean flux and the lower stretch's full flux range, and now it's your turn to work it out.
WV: 14.7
